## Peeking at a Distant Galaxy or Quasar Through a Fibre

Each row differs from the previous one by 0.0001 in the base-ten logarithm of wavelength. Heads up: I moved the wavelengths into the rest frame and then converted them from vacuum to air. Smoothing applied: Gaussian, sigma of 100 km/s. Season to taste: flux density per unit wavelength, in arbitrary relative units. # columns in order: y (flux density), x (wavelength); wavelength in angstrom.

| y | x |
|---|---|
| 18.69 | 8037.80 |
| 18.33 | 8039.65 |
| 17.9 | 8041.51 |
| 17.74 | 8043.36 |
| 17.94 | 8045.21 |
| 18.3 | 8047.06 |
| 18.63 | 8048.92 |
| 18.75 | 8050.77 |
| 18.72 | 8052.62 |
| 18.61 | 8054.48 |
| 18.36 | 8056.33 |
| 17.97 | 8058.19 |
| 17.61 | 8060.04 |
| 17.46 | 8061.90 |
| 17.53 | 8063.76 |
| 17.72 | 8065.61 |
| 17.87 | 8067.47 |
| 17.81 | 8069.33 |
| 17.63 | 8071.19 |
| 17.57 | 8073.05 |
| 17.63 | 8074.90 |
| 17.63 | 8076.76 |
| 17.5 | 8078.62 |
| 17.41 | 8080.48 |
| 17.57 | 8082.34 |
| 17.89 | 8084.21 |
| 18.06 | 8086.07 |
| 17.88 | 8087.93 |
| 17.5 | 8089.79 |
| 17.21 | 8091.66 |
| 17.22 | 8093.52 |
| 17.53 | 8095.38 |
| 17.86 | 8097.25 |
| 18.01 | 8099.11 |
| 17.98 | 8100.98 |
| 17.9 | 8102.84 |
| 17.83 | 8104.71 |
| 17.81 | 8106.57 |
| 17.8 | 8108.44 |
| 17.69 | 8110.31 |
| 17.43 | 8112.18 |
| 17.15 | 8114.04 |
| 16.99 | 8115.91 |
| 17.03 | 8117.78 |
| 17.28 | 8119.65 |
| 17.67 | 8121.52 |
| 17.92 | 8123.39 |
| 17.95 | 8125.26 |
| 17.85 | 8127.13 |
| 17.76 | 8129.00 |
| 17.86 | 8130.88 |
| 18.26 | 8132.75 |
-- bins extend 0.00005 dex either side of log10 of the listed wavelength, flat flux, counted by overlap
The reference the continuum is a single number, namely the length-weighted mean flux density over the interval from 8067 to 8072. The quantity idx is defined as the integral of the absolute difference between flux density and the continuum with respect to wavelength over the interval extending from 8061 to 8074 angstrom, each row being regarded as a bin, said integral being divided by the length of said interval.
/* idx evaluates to 0.15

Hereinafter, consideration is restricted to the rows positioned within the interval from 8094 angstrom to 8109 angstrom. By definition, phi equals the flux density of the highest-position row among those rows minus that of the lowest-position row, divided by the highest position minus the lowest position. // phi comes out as 0.02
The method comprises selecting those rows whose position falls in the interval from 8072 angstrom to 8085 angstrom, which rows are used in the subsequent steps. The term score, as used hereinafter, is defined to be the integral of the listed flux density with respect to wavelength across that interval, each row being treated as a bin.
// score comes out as 229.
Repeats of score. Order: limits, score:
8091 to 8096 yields 87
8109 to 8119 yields 173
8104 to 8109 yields 89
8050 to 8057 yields 130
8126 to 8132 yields 107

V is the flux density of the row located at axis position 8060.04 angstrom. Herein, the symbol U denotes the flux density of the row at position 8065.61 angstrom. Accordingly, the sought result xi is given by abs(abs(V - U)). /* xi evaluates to 0.1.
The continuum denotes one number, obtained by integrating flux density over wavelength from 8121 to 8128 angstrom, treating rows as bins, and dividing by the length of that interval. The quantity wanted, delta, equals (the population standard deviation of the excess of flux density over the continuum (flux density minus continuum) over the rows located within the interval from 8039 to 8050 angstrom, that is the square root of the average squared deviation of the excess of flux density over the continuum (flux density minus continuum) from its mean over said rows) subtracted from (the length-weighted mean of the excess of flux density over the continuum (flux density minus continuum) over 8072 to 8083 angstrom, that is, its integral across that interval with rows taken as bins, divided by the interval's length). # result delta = -0.6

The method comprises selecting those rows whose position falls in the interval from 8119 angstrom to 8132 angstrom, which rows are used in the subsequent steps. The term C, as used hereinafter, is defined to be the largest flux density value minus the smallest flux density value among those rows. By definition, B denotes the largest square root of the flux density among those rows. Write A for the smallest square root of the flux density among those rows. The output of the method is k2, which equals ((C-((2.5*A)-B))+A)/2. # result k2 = -0.66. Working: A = 4.157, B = 4.237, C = 0.67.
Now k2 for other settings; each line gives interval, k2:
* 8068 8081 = -0.82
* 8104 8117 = -0.56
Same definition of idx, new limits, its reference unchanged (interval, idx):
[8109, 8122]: 0.43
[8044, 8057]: 0.71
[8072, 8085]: 0.19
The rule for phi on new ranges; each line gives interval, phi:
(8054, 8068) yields -0.06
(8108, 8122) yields -0.01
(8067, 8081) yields -0.04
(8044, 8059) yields 0.00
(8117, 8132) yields 0.06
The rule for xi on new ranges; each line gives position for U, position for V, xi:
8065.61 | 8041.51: 0.2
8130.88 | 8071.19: 0.2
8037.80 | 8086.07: 0.6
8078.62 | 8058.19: 0.5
